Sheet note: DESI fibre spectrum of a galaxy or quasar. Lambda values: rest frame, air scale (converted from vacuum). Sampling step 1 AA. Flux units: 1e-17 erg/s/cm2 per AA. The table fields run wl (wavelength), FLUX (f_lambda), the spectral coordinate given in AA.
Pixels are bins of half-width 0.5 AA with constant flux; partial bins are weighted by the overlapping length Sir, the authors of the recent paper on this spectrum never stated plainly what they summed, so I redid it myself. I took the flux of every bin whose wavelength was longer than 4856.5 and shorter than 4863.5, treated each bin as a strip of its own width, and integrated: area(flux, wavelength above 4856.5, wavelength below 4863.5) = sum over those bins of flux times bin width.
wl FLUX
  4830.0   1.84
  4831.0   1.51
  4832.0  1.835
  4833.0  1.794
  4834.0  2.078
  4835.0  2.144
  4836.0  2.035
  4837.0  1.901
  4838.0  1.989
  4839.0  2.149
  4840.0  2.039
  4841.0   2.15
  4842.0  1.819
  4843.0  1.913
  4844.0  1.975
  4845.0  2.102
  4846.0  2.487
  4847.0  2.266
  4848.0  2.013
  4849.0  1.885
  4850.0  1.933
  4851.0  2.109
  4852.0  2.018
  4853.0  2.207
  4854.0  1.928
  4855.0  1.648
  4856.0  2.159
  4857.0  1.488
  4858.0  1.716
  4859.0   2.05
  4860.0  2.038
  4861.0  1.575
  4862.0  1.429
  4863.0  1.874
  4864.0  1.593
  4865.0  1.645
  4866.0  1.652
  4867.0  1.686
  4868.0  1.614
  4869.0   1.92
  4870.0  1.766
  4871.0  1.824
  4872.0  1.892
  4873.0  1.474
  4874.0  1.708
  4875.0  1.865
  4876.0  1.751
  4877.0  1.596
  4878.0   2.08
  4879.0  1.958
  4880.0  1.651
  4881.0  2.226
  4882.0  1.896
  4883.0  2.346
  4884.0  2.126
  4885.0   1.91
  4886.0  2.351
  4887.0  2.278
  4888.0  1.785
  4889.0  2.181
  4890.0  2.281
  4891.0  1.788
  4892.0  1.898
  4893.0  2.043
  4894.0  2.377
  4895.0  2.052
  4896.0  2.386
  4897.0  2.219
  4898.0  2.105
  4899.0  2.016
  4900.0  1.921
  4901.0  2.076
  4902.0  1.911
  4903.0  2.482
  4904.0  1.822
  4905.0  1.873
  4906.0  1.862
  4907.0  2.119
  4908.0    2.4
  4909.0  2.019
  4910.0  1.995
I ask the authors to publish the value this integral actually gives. 12.2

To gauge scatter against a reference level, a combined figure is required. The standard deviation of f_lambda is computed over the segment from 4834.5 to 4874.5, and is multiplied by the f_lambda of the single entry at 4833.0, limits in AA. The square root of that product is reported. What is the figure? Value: 0.65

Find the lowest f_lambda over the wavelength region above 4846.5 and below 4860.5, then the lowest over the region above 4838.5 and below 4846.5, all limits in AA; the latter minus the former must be 0.3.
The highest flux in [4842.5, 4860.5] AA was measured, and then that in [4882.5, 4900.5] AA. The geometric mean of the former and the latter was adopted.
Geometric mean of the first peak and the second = 2.44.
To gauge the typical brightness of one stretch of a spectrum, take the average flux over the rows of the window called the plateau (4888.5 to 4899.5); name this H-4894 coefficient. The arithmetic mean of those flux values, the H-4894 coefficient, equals 2.12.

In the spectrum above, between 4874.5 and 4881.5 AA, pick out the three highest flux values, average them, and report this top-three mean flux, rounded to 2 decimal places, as 2.09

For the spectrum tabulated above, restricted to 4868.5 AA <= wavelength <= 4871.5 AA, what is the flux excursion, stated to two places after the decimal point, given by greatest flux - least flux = 0.15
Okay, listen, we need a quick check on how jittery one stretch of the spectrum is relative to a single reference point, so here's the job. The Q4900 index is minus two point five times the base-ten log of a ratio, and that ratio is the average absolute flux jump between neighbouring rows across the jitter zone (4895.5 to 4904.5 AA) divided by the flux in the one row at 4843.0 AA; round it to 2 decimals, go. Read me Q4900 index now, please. 2.20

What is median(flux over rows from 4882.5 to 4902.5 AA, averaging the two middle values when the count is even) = 2.09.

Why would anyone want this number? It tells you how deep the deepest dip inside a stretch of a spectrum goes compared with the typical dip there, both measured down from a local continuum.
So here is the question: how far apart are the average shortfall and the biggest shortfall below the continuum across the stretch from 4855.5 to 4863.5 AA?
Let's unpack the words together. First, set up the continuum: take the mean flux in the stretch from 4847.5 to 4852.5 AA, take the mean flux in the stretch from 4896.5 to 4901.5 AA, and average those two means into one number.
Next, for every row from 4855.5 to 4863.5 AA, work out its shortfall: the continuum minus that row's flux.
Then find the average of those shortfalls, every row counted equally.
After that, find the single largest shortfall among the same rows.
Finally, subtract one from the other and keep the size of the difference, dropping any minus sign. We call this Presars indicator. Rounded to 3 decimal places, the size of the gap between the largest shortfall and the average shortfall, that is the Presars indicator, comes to 0.362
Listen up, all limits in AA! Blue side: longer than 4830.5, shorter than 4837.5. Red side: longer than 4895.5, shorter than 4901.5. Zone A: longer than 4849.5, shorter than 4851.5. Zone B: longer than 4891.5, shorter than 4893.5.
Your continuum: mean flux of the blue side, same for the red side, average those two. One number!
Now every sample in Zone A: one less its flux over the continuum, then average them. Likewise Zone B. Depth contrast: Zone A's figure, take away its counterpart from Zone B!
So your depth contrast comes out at -0.03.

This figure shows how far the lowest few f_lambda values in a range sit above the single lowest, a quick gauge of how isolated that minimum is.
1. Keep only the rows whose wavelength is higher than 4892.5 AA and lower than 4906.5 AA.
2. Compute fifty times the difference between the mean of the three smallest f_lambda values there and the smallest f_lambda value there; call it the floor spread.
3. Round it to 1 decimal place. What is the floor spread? 1.5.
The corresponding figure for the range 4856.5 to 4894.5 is 1.7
